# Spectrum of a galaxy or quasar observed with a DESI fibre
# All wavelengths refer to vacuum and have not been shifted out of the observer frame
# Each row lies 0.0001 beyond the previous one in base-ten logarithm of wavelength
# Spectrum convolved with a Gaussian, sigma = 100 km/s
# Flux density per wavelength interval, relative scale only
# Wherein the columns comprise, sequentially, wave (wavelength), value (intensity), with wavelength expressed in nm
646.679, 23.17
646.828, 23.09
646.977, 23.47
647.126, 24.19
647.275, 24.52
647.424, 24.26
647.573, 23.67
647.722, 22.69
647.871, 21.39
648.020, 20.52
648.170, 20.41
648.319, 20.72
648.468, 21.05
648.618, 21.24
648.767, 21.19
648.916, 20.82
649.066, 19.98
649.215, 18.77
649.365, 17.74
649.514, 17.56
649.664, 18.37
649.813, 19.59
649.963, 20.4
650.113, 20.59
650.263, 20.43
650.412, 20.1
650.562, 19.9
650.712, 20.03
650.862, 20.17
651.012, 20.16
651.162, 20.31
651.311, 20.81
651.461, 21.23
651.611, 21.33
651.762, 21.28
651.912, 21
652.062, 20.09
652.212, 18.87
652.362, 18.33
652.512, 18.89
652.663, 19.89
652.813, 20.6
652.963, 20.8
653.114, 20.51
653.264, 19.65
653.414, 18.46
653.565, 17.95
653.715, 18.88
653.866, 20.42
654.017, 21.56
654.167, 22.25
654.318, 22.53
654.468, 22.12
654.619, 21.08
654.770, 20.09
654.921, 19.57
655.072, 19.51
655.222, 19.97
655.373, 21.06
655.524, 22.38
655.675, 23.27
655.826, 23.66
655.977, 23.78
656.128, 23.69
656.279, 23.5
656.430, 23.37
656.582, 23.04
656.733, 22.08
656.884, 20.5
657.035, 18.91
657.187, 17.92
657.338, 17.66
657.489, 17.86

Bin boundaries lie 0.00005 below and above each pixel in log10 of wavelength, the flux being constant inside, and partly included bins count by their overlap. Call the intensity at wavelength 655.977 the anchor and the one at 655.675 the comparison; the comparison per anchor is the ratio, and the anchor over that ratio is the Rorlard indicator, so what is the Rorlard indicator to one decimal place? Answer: 24.3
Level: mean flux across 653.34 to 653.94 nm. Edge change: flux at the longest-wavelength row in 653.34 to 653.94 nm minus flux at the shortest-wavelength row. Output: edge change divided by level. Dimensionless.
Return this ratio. 0.10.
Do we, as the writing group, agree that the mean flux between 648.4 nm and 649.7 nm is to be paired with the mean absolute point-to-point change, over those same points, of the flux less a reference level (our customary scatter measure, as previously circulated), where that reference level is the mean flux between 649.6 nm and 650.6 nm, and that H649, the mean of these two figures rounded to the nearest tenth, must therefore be 10.1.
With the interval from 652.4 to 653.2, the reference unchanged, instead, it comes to 10.3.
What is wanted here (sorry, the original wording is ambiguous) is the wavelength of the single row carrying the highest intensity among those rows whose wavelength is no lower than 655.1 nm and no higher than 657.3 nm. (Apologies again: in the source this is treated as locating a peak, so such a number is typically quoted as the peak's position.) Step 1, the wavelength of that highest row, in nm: 655.977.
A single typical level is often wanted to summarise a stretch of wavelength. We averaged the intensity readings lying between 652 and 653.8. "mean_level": 19.4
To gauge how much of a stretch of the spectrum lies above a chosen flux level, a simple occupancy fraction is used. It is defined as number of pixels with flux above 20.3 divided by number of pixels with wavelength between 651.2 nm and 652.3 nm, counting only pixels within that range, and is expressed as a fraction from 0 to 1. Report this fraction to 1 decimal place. 0.7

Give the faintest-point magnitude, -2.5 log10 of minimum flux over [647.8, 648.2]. -3.27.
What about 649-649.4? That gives -3.12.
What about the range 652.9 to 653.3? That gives -3.23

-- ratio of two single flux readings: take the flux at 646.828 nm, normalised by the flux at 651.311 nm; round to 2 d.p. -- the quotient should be 1.11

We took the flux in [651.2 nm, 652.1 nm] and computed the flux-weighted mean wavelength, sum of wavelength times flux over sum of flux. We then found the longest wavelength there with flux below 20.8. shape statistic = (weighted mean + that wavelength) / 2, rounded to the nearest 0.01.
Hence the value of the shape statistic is 651.87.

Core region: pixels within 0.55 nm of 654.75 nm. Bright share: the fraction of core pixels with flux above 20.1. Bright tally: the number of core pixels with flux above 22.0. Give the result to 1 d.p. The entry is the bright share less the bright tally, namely -1.6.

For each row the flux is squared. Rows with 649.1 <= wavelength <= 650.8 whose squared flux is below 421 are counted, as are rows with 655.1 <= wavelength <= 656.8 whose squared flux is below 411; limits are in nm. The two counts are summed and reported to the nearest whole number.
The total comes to 11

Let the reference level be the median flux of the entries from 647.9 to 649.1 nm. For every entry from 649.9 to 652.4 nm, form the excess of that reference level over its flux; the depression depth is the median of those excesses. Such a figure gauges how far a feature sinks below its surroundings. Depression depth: 0.46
